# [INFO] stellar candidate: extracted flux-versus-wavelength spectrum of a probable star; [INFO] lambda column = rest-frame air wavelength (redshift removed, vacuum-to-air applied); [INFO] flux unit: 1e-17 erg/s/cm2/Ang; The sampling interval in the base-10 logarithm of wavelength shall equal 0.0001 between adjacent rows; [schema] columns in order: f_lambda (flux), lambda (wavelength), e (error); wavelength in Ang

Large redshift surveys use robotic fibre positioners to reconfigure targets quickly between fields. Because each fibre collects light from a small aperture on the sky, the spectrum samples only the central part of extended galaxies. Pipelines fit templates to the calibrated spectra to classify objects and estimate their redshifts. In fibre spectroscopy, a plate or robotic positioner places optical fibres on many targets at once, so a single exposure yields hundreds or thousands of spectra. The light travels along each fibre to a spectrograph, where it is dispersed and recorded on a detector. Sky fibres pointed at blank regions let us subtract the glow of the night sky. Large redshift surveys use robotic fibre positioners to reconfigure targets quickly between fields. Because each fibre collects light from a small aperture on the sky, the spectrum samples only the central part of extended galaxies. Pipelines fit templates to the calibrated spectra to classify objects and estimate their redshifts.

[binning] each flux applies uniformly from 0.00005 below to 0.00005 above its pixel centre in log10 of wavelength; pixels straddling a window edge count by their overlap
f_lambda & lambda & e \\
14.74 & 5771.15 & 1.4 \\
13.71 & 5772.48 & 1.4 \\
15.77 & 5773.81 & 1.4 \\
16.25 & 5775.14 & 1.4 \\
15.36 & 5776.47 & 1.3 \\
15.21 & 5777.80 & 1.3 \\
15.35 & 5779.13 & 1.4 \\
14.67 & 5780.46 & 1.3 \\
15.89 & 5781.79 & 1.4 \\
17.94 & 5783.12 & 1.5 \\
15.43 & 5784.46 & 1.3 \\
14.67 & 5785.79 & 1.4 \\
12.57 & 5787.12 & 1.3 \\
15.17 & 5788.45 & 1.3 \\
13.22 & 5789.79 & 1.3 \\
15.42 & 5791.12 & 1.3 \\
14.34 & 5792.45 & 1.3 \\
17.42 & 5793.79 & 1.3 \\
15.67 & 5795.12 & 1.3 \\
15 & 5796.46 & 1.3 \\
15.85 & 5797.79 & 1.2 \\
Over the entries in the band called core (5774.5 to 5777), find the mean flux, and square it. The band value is 250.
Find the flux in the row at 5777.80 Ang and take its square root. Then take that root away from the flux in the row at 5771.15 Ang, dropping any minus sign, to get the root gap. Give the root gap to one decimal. 10.8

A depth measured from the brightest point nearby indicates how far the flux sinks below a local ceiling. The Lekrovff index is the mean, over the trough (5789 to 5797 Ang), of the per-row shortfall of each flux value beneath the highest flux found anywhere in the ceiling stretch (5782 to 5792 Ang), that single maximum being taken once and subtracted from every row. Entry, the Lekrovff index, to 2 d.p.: 2.76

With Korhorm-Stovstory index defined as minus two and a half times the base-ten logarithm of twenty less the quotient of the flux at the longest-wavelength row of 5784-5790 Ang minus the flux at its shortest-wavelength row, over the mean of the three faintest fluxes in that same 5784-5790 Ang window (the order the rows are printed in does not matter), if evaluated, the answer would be -3.26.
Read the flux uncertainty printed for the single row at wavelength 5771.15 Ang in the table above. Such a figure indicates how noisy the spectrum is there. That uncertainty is 1.40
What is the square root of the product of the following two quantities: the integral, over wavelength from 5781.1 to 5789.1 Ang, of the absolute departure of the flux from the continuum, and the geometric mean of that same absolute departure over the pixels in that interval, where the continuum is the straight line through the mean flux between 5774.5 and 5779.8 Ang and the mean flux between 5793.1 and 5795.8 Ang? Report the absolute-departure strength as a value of 3.16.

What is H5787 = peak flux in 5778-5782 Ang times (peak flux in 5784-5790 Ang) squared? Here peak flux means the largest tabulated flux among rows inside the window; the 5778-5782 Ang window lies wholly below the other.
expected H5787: 3783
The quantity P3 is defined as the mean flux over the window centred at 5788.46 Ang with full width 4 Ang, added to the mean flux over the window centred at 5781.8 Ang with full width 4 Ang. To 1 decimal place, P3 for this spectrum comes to 29.8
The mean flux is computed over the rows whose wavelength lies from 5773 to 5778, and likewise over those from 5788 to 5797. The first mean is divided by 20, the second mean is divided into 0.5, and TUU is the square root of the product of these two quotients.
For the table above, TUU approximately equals 0.161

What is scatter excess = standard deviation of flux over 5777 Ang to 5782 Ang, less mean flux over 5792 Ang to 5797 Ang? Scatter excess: -15.2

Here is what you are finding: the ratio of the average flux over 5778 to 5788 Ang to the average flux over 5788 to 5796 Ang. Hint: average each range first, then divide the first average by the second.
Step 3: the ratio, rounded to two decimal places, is 1.00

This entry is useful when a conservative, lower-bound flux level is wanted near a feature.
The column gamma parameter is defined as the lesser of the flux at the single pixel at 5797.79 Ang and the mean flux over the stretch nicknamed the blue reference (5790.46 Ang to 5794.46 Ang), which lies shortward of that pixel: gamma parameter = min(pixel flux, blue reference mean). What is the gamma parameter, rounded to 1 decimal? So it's 15.7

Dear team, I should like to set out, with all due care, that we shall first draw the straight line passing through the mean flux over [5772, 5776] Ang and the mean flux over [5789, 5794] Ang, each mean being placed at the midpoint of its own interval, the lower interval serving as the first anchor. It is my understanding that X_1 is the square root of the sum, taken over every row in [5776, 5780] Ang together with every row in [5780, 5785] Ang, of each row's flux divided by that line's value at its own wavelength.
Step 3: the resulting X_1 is 2.69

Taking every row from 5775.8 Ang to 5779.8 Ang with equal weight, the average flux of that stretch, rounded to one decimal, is 15.3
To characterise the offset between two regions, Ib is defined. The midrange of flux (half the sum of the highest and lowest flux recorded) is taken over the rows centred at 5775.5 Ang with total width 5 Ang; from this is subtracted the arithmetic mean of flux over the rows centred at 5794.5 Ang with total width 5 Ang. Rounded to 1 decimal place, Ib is 0.1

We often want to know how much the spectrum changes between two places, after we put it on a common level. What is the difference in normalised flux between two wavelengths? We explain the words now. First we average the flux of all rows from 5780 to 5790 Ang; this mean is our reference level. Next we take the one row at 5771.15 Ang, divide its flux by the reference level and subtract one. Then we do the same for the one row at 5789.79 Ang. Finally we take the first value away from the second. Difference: -0.10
